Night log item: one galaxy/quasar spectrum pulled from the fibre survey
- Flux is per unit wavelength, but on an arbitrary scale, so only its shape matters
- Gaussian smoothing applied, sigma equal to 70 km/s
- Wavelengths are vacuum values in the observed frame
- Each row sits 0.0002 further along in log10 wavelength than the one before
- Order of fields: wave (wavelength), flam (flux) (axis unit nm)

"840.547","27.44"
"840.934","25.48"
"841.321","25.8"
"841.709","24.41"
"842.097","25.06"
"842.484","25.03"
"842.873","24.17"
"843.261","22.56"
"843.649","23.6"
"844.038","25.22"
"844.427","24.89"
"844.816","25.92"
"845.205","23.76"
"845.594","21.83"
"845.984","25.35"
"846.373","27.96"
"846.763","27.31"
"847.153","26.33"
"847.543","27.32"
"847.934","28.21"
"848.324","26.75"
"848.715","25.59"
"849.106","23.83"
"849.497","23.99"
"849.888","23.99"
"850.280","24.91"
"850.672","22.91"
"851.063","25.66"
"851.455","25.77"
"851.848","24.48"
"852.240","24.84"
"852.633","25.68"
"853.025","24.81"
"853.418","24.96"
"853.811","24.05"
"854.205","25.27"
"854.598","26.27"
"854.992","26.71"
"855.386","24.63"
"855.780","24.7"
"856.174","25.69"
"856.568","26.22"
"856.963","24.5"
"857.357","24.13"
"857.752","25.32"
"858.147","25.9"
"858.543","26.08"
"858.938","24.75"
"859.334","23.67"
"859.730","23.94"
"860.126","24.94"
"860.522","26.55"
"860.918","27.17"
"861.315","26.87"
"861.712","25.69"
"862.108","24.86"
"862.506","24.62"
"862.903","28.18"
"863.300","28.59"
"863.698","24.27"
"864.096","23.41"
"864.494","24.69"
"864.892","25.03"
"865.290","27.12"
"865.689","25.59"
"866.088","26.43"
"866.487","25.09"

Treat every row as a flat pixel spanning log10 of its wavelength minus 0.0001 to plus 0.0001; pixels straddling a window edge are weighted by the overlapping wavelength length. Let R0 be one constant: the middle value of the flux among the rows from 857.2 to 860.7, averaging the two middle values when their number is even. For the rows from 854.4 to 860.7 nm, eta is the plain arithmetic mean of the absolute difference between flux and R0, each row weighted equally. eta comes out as 0.8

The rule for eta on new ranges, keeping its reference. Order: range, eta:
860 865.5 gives 1.3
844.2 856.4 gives 1.1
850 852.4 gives 0.7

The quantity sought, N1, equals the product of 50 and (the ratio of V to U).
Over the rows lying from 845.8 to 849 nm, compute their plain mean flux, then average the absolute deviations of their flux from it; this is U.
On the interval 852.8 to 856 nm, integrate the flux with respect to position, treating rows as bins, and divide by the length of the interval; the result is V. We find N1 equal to 1486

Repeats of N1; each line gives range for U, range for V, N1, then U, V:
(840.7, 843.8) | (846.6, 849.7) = 1578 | 0.8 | 26.2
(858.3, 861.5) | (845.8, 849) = 1143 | 1.2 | 26.8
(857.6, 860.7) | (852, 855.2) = 1546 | 0.8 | 25.3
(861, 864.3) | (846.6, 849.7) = 843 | 1.6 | 26.2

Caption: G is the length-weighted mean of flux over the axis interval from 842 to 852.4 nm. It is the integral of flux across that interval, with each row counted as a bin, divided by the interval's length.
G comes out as 25.1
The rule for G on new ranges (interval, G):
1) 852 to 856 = 25.2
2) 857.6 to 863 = 25.6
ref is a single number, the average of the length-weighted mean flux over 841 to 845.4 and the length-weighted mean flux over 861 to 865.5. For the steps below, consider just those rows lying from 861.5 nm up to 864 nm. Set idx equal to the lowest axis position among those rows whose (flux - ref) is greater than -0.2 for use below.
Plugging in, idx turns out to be 861.712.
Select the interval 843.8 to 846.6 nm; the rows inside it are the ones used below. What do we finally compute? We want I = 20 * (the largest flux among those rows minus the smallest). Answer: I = 123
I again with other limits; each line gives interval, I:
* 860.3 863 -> 71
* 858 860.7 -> 58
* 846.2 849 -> 52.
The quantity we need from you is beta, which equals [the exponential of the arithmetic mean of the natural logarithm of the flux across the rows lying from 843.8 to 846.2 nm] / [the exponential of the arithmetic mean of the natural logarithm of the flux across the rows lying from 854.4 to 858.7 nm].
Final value 0.96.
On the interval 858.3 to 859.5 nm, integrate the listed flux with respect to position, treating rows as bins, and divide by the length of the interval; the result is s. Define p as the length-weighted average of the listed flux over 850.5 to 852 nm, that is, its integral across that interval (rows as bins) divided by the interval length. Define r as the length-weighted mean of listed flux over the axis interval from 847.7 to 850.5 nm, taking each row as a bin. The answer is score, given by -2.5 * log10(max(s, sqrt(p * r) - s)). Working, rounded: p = 24.7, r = 25.3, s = 24.9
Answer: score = -3.49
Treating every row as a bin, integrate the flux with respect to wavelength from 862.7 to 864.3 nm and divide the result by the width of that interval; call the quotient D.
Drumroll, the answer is 26.1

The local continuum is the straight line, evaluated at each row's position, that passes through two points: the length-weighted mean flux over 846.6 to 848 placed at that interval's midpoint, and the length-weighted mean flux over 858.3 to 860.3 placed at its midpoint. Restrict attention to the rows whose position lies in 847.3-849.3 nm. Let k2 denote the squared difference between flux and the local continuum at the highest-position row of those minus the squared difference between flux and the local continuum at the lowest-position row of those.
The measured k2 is 9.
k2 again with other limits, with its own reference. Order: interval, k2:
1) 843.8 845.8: 26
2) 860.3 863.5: 18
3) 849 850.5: -6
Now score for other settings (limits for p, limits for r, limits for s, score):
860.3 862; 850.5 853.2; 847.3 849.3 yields -3.55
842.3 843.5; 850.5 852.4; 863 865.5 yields -3.52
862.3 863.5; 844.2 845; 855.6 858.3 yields -3.50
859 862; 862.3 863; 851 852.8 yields -3.51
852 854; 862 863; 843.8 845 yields -3.51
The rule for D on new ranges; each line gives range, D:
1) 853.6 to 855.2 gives 25.6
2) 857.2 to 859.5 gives 25.0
